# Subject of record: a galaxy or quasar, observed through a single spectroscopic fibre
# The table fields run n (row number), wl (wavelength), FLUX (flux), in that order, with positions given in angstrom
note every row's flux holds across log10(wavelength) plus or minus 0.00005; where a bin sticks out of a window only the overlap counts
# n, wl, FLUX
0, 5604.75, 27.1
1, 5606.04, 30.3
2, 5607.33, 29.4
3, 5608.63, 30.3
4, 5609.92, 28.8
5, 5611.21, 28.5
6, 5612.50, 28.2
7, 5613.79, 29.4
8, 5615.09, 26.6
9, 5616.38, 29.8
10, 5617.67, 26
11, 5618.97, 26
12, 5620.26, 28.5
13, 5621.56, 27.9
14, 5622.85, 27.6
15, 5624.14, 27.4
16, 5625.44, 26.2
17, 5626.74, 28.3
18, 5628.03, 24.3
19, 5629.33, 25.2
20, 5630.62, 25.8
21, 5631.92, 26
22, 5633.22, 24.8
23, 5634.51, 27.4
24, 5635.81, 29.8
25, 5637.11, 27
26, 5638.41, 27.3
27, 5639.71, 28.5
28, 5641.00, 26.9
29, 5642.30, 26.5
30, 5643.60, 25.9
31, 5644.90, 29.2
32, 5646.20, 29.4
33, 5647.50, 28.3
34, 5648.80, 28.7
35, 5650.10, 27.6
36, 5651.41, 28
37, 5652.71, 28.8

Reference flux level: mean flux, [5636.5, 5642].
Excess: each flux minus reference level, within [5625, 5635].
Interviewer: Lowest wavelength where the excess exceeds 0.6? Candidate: 5626.74 angstrom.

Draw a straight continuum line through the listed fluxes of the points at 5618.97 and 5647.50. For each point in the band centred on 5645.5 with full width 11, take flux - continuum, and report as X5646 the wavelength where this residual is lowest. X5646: 5643.60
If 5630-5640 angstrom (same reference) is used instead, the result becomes 5633.22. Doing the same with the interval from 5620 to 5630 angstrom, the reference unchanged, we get 5628.03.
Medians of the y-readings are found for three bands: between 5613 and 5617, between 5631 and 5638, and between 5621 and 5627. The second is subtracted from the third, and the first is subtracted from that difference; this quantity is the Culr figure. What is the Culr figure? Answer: -28.8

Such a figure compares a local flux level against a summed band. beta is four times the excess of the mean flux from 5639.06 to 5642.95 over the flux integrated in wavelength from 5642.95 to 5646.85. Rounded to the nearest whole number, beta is -330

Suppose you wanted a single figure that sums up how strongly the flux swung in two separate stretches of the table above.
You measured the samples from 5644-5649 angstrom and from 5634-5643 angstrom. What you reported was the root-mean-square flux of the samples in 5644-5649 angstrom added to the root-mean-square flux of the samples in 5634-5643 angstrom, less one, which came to 55.6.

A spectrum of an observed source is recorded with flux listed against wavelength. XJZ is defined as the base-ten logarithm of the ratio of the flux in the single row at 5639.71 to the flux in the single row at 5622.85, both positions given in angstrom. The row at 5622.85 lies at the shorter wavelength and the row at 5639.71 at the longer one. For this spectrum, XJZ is 0.014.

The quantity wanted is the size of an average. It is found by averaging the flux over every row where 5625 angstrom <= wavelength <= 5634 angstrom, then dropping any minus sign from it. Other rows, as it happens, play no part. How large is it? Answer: 25.8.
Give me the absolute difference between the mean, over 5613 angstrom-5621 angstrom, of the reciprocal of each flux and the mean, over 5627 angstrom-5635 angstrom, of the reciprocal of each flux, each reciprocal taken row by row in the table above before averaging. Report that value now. 0.0029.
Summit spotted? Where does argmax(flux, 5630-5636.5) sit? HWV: 5635.81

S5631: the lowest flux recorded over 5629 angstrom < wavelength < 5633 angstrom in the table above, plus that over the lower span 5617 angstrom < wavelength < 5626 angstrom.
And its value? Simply 51.2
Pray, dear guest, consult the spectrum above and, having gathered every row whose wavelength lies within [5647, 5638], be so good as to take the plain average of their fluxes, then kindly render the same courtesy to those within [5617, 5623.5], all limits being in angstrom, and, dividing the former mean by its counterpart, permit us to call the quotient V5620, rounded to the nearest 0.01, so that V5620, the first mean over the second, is 1.02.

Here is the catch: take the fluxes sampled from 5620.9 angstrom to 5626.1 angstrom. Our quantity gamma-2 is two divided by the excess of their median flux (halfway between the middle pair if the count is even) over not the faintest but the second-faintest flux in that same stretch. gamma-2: 20.0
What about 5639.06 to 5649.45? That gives 1.1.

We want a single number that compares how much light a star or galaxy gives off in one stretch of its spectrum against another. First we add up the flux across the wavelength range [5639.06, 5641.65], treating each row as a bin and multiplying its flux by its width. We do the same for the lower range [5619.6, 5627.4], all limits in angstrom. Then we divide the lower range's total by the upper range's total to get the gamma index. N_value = 3.0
